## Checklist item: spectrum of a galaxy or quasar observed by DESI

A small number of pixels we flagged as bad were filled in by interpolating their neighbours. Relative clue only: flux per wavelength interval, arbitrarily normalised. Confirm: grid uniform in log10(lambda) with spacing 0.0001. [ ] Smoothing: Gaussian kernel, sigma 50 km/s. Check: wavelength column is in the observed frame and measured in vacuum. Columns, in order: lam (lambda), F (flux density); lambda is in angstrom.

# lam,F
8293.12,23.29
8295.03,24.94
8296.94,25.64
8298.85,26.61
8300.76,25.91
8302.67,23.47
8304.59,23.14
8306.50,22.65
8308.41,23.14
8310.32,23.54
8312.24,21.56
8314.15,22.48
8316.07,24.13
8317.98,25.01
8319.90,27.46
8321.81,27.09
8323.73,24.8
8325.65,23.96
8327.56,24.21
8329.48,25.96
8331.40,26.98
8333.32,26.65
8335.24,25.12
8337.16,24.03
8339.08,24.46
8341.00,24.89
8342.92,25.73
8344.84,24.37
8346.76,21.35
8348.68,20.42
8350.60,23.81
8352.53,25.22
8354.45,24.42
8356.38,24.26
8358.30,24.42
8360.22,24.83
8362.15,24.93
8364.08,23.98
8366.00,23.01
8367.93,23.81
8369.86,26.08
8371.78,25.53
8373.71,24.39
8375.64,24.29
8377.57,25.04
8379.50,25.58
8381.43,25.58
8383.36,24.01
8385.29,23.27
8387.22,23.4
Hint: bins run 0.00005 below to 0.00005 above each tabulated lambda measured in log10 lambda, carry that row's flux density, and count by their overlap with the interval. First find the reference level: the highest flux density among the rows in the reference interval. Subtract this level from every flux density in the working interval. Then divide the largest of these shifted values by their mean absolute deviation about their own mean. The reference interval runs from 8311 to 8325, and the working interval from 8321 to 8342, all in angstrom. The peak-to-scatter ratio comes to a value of -0.4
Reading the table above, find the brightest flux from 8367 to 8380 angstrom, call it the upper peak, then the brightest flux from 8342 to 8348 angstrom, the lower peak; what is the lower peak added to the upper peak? 51.8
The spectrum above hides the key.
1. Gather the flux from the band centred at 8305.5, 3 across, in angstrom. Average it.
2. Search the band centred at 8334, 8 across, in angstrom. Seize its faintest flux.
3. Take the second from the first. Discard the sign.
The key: 1.1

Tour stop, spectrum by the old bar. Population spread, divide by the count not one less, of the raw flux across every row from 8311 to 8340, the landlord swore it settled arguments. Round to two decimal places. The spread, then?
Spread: 1.63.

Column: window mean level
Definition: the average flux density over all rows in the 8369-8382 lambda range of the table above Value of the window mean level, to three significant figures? 25.2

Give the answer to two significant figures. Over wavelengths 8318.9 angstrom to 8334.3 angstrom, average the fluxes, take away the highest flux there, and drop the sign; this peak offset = 1.6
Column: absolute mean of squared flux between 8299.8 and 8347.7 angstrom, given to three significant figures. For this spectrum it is 602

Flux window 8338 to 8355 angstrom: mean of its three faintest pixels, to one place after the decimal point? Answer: 21.9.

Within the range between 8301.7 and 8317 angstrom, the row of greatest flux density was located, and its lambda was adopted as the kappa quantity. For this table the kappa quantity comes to 8316.07 angstrom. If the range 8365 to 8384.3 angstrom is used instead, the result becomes 8369.86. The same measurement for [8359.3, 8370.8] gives 8369.86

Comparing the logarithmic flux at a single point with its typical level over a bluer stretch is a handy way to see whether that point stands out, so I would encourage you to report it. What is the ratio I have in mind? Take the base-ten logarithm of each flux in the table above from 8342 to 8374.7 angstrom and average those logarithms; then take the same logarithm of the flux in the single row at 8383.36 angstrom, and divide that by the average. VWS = 1.00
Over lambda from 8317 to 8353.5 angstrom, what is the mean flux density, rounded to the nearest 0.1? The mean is 24.8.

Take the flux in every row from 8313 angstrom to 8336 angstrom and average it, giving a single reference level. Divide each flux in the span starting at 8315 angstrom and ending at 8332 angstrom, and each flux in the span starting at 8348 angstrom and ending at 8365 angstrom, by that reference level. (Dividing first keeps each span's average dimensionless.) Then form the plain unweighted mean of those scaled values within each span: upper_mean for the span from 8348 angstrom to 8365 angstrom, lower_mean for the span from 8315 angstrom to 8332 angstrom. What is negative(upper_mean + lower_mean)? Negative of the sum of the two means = -1.96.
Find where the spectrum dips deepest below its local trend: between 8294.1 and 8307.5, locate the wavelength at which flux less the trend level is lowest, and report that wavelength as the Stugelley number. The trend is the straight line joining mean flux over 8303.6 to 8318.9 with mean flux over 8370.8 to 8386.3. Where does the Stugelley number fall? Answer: 8306.50 angstrom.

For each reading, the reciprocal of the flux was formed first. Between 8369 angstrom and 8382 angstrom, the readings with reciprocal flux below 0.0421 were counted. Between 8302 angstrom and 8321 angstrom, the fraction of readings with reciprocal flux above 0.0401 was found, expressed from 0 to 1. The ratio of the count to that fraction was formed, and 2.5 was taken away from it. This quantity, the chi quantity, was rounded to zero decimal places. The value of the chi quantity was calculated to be 6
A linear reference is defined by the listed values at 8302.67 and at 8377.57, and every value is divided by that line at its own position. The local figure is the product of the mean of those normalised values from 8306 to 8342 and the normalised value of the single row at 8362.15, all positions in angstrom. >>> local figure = 1.04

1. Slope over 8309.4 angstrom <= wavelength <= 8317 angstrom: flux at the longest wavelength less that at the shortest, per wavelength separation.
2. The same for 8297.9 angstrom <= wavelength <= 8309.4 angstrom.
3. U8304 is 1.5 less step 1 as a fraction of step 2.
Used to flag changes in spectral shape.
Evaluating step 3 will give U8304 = 1.8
